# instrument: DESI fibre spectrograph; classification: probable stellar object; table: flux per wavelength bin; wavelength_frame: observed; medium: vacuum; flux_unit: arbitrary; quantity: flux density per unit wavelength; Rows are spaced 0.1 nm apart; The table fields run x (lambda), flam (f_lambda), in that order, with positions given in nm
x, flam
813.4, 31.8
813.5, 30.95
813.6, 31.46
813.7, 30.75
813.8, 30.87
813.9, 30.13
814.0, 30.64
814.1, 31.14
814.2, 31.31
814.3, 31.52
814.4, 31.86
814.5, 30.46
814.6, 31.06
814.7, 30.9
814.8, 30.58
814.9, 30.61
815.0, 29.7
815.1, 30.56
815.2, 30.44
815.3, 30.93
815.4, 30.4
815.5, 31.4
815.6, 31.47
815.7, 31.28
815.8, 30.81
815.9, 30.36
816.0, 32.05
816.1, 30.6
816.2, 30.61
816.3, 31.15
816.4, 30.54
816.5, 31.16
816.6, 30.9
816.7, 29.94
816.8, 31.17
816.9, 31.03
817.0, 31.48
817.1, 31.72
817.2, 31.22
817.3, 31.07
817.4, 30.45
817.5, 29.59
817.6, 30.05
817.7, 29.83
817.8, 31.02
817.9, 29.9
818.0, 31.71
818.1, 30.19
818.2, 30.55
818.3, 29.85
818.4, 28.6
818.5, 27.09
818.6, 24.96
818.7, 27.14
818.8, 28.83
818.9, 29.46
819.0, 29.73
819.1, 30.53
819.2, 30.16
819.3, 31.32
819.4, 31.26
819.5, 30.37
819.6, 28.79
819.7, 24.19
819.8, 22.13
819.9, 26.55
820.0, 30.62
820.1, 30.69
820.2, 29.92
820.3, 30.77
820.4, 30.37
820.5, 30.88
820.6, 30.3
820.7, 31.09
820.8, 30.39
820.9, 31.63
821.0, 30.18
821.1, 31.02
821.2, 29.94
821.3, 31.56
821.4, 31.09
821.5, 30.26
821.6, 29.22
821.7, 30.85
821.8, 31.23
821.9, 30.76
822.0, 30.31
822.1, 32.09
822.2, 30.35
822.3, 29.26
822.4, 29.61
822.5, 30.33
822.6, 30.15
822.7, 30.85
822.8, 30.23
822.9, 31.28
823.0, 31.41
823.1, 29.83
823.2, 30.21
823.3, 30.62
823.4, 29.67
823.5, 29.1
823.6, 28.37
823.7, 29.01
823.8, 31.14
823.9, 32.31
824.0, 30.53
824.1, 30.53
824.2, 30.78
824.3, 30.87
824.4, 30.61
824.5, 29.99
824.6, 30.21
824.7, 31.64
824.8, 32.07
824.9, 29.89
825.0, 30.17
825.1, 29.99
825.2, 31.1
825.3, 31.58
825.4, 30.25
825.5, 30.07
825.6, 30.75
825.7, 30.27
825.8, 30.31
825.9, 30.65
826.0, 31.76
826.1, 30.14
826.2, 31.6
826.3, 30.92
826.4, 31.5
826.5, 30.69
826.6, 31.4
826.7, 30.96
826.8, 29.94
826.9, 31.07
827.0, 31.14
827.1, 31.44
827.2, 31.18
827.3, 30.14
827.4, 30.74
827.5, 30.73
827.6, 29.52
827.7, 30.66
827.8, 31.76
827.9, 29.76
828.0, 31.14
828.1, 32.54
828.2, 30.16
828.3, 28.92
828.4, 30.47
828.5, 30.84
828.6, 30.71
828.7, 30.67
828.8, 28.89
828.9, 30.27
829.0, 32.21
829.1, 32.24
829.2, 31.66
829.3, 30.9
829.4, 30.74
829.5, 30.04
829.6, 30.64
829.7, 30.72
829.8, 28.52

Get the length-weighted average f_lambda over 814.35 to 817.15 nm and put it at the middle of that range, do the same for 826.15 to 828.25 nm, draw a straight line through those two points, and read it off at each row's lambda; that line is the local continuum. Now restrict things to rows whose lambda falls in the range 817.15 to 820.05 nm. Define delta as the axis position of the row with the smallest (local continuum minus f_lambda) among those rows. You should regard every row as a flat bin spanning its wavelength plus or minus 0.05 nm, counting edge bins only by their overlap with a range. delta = 818.0 nm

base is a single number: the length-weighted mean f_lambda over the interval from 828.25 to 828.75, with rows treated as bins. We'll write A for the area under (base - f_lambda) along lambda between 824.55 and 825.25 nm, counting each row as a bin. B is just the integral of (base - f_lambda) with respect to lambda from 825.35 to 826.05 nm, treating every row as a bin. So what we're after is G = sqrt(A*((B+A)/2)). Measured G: 0.255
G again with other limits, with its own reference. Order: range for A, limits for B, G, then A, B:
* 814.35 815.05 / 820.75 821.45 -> 0.307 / -0.29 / -0.36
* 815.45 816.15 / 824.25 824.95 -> 0.500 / -0.57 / -0.30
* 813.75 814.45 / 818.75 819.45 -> 0.333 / -0.52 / 0.10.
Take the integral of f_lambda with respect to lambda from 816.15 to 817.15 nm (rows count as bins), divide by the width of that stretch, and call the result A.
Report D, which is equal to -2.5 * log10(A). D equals -3.727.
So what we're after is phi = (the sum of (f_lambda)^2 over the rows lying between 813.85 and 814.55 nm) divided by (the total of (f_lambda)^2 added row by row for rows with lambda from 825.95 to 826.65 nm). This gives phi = 0.99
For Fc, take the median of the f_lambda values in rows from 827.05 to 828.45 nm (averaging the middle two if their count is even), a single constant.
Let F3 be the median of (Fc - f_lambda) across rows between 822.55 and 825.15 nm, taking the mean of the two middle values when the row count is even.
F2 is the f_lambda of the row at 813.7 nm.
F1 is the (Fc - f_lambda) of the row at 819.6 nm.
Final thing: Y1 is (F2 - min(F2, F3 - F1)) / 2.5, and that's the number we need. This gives 12.9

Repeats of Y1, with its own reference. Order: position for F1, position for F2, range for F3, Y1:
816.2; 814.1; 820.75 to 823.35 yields 12.4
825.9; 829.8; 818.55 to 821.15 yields 11.3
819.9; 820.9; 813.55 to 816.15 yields 14.4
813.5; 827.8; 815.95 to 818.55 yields 12.6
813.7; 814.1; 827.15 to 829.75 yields 12.4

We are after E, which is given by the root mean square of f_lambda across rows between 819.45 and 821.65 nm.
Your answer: 29.7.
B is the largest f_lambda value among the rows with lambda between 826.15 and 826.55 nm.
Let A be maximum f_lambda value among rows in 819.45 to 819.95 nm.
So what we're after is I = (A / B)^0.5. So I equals 0.98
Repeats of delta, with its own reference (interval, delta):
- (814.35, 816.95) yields 816.0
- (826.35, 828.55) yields 828.1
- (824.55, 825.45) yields 824.8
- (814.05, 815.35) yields 814.4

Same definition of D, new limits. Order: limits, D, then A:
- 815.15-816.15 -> -3.727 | 31.0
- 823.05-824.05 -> -3.696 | 30.1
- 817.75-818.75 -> -3.660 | 29.1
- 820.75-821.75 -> -3.715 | 30.6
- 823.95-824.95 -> -3.718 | 30.7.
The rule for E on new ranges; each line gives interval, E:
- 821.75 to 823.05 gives 30.6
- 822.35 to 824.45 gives 30.4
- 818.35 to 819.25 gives 28.6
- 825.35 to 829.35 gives 30.8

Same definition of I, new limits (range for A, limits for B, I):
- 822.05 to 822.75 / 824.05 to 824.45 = 1.02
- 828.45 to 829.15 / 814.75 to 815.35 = 1.02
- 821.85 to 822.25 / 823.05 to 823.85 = 1.02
